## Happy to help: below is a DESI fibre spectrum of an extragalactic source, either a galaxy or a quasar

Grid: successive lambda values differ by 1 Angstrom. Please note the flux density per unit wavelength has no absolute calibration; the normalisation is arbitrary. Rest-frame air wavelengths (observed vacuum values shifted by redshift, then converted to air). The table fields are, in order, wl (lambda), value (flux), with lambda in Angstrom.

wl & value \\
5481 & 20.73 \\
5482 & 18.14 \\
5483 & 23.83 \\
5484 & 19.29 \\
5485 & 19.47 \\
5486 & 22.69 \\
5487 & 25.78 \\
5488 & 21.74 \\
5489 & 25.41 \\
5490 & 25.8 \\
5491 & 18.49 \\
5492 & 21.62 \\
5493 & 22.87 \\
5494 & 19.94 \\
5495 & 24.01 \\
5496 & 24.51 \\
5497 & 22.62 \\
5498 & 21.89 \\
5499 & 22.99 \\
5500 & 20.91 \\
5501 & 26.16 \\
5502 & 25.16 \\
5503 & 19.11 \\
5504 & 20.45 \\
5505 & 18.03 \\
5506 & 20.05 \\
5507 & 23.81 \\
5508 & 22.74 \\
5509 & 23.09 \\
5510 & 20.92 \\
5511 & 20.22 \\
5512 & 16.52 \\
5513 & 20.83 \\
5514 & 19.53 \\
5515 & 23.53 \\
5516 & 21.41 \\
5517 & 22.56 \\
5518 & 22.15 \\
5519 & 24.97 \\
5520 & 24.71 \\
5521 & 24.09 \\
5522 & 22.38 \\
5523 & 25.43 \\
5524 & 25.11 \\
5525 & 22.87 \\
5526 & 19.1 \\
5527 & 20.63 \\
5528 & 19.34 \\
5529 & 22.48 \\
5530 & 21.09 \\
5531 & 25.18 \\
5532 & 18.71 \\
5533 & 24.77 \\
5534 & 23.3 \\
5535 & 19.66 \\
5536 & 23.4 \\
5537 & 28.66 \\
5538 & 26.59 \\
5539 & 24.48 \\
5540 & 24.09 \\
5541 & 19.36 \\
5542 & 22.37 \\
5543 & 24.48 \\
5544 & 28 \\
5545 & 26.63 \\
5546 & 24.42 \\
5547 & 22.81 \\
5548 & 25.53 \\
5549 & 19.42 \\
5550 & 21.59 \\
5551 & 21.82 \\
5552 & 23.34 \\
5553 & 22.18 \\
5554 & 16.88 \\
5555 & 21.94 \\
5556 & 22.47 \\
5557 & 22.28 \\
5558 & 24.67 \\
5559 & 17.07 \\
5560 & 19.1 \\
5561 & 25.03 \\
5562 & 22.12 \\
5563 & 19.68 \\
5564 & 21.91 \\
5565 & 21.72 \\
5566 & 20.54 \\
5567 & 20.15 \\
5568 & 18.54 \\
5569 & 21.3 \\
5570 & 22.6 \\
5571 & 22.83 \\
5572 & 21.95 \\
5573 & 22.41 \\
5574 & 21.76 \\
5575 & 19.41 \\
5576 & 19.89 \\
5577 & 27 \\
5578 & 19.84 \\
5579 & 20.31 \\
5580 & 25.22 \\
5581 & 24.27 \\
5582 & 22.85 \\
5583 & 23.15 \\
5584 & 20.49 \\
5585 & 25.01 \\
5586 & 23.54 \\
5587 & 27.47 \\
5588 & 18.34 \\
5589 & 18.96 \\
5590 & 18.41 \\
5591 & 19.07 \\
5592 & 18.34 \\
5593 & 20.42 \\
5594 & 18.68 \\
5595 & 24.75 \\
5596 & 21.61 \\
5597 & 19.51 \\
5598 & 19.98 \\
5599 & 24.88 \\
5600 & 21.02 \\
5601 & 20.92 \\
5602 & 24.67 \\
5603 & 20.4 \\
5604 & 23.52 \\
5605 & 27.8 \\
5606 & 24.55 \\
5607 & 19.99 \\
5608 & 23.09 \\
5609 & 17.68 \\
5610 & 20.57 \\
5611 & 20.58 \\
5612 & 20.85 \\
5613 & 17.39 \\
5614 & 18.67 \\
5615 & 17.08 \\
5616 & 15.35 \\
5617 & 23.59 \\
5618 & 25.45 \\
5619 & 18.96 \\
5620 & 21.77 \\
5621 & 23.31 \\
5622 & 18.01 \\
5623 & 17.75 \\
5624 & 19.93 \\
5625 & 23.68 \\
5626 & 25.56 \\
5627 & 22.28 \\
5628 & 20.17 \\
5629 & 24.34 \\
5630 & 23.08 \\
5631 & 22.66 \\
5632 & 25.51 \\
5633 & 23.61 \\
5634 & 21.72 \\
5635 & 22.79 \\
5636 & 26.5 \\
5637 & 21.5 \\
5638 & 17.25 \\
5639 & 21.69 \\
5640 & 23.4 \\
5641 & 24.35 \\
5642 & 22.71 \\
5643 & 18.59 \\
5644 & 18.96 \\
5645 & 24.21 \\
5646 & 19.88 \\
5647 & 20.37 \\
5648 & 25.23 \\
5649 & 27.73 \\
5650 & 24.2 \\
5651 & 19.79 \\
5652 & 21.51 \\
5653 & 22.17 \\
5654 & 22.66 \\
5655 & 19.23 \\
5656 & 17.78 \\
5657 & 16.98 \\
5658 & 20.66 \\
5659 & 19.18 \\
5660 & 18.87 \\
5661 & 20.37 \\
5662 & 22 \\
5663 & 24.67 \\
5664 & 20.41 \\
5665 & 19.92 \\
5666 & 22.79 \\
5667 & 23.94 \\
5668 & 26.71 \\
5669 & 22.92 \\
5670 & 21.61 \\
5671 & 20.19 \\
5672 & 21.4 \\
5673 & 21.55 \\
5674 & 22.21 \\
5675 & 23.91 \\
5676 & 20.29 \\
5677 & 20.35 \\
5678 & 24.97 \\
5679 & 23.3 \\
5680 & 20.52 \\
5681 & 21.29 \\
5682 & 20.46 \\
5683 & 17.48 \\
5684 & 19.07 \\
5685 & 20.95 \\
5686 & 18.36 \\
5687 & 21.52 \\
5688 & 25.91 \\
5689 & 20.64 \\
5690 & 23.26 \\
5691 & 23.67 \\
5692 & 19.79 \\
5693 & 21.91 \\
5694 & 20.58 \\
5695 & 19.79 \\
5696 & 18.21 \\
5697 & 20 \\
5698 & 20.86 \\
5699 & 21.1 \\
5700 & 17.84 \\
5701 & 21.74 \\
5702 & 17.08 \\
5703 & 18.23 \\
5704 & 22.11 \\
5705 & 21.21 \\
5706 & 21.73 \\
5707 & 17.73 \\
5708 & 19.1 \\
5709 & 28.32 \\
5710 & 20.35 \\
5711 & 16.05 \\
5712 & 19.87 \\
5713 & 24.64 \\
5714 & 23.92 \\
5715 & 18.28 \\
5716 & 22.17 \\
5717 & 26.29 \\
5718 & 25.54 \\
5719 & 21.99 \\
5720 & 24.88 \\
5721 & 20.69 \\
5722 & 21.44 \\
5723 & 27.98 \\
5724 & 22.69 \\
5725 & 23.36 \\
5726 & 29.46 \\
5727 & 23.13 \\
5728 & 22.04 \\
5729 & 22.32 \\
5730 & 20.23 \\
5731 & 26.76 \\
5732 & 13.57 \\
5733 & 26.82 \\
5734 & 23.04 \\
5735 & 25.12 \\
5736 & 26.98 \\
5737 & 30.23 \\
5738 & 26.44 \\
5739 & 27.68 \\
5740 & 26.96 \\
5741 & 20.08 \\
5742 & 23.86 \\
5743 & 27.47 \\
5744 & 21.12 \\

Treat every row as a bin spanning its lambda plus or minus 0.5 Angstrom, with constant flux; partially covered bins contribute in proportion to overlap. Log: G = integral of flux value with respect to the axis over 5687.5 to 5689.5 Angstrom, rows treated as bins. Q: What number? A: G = 47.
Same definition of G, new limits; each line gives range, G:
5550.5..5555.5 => 106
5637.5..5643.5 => 128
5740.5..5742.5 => 44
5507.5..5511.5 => 87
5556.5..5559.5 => 64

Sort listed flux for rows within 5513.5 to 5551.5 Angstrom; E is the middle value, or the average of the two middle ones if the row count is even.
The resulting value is 23.1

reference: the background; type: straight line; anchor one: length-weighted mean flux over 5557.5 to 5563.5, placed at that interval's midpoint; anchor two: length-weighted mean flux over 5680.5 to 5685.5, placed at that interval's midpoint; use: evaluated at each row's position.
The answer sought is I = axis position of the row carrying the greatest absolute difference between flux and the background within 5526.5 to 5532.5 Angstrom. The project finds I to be 5531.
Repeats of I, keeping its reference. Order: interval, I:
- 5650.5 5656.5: 5654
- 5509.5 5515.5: 5512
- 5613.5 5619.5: 5616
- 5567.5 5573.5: 5568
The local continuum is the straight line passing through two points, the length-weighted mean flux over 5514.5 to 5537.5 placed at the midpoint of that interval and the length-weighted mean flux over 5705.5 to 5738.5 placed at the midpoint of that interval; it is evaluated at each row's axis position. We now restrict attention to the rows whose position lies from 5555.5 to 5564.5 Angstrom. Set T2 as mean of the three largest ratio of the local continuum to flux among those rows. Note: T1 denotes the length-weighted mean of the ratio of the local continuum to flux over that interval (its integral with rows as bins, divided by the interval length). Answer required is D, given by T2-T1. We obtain 0.160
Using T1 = 1.07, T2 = 1.23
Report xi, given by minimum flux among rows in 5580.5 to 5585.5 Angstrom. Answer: 20.49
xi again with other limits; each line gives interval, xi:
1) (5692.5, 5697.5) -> 18.21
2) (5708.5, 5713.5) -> 16.05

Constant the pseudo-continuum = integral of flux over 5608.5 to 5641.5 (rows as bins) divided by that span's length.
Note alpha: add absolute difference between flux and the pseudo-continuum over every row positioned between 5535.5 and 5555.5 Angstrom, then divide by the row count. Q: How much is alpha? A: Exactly 2.84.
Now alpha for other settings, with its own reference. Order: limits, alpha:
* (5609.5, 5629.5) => 2.52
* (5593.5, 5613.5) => 2.15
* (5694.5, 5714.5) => 2.32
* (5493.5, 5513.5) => 2.00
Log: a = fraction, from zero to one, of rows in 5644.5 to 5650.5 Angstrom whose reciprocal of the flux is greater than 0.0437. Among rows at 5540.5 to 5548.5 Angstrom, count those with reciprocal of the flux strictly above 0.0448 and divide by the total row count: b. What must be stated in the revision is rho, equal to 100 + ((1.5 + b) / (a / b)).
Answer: 101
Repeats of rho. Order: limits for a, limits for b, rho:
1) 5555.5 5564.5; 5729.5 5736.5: 101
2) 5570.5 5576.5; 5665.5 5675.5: 101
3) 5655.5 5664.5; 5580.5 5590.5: 101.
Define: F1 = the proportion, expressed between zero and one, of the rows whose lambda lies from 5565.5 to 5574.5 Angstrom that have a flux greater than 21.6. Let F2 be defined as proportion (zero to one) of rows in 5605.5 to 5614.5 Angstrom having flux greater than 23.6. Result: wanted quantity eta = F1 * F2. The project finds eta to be 0.06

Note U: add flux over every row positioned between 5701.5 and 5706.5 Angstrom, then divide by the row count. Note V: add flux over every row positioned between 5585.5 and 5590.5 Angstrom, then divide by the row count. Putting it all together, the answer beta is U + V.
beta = 41.4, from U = 20.1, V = 21.3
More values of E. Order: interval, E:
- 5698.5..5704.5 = 19.7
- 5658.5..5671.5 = 21.6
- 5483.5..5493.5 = 22.2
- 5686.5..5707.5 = 20.9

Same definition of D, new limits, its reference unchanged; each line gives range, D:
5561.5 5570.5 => 0.081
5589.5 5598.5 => 0.090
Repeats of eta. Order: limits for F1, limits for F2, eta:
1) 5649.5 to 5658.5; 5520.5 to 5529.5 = 0.11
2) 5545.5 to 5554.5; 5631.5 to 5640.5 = 0.22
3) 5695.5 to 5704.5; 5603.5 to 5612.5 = 0.05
